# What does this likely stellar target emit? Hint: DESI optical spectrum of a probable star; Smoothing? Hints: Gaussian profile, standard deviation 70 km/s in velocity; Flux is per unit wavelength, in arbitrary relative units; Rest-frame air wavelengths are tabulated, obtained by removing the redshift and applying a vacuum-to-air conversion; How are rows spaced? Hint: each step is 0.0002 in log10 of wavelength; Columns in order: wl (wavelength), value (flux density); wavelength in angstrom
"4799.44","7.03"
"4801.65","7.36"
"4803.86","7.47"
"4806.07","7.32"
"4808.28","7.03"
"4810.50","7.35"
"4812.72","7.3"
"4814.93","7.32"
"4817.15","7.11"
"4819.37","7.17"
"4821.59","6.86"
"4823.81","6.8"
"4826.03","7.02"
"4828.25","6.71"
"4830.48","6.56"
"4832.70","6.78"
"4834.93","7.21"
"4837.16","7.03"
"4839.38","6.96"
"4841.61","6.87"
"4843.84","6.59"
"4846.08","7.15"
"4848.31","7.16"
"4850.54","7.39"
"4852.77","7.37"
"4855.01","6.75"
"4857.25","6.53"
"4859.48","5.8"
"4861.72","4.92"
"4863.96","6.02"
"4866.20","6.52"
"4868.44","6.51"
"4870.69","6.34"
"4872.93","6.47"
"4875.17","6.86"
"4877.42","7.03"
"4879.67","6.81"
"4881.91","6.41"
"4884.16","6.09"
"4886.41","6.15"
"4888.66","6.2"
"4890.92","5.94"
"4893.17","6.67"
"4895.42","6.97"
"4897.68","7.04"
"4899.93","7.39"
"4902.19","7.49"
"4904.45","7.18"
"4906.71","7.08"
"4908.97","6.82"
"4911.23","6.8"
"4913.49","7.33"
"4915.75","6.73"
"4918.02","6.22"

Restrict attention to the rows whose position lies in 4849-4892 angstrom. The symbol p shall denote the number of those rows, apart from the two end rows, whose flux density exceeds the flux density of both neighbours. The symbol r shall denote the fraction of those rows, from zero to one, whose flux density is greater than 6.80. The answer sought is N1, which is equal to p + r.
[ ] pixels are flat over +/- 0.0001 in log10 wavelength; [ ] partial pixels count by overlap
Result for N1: 3.3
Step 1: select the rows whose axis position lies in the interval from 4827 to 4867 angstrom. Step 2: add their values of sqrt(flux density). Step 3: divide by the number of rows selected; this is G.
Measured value 2.58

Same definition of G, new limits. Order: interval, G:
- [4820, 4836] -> 2.62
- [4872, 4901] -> 2.57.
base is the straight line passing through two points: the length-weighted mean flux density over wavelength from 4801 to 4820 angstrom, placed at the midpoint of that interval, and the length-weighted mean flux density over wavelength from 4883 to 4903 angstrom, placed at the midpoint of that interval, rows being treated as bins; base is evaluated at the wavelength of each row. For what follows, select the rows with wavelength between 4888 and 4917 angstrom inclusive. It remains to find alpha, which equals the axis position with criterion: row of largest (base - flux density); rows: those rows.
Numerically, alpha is 4890.92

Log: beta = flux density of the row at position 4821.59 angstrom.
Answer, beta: 6.86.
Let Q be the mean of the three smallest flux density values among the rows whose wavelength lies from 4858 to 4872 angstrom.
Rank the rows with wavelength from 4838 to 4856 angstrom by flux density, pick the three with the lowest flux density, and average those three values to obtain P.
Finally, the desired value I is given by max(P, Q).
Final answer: 6.74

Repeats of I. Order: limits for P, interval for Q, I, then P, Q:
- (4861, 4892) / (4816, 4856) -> 6.62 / 5.63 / 6.62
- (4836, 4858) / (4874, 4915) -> 6.62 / 6.62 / 6.06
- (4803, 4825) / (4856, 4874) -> 6.90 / 6.90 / 5.58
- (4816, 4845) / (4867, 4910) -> 6.62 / 6.62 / 6.06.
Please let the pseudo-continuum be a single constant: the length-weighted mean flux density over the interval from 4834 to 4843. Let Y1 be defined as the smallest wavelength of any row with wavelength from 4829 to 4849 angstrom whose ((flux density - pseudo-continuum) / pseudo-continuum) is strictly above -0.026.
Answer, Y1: 4834.93 angstrom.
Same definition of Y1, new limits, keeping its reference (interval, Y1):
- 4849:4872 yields 4850.54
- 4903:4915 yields 4904.45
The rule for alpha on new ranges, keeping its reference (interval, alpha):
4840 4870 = 4861.72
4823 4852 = 4830.48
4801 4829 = 4828.25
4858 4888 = 4861.72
